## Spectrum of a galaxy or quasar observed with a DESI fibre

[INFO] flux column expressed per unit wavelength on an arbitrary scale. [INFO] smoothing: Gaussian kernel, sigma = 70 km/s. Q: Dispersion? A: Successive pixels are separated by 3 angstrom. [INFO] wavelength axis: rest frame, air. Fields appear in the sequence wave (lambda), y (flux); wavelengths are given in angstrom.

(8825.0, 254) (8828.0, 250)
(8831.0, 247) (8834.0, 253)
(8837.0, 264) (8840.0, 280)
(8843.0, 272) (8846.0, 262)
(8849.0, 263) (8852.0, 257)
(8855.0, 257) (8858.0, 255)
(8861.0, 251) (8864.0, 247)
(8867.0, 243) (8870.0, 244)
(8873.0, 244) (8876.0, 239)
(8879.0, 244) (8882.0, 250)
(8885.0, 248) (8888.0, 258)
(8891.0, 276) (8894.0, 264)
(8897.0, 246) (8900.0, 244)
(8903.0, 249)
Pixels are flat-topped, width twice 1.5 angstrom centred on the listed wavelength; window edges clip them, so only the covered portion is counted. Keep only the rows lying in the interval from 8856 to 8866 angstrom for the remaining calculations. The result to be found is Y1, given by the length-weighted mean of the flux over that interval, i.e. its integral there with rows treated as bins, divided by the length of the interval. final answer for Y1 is 251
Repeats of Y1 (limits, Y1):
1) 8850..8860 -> 256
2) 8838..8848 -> 271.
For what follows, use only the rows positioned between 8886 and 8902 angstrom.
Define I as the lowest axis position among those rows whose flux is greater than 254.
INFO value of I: 8888.0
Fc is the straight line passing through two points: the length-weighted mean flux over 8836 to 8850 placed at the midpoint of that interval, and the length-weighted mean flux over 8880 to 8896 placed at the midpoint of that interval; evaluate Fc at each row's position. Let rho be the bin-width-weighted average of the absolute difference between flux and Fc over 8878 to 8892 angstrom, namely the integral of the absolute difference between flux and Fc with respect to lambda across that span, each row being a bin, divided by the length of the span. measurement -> 11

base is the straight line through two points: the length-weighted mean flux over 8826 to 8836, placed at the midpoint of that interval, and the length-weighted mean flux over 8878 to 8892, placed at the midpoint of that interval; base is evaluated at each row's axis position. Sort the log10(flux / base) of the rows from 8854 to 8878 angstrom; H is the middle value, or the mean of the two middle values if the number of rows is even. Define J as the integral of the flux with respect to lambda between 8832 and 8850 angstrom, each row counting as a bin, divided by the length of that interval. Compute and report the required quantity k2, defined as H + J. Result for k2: 265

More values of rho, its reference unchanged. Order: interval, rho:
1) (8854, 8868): 14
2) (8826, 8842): 16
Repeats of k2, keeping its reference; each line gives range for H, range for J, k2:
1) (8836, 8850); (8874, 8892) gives 252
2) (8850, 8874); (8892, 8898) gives 257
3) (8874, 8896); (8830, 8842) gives 262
